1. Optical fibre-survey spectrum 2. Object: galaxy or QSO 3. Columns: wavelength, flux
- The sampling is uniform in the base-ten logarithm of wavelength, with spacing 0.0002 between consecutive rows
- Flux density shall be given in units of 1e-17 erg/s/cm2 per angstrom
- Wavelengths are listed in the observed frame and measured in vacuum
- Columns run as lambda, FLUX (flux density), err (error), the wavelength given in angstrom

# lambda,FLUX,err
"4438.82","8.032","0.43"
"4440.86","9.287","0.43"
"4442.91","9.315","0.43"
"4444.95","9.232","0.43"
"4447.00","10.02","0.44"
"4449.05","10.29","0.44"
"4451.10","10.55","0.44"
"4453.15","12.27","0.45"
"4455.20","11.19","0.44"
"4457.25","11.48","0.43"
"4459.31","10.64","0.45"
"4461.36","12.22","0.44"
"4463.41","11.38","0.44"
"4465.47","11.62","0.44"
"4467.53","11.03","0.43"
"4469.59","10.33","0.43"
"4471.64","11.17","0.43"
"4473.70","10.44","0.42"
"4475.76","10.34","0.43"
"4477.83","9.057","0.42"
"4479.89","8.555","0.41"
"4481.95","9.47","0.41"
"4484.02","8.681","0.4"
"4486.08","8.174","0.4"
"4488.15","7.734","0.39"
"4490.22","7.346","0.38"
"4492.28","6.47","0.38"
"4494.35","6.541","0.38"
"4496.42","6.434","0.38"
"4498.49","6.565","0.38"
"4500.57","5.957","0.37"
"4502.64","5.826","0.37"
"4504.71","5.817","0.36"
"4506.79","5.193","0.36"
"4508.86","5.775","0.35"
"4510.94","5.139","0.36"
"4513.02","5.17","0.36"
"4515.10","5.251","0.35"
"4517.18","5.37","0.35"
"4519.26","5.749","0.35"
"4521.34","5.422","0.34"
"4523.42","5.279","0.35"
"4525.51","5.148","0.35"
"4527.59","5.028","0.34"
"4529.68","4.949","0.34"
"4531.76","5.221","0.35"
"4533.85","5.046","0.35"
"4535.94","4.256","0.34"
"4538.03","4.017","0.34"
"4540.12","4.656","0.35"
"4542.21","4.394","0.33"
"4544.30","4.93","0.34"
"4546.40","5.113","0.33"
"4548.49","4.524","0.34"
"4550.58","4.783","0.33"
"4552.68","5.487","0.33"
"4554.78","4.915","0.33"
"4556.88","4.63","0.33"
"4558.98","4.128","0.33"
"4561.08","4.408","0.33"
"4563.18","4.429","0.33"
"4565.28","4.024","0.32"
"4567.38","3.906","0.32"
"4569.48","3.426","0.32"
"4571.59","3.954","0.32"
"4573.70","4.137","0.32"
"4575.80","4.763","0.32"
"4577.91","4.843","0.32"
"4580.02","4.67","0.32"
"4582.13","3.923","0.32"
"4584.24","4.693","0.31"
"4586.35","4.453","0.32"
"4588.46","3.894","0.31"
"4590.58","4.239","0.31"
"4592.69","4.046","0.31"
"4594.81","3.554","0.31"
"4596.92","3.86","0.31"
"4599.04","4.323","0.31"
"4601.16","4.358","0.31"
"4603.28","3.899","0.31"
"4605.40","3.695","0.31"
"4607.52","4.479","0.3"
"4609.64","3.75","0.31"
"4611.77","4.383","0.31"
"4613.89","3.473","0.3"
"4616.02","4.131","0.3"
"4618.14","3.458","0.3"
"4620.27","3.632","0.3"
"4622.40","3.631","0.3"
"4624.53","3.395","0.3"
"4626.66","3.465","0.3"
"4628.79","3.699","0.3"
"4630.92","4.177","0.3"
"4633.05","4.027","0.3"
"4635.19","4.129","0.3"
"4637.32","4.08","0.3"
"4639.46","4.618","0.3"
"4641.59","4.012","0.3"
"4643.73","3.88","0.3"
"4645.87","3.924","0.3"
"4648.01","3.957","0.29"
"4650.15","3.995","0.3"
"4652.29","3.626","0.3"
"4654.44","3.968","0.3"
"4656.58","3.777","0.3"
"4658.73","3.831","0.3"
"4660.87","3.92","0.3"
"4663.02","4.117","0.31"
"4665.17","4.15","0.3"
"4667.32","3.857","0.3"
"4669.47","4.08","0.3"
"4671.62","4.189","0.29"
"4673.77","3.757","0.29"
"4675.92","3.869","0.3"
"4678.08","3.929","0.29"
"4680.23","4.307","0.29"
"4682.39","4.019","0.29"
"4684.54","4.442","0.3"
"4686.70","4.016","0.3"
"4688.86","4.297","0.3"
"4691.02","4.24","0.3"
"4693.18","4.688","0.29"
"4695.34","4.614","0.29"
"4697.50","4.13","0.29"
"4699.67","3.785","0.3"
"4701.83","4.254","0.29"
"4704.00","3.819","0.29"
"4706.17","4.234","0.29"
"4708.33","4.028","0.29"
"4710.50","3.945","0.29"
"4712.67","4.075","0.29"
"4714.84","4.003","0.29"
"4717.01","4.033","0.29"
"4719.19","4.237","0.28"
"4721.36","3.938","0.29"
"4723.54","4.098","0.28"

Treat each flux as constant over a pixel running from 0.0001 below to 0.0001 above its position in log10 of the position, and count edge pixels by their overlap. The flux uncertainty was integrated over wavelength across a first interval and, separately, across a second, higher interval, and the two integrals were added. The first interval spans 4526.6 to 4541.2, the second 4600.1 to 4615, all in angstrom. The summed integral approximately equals 9.6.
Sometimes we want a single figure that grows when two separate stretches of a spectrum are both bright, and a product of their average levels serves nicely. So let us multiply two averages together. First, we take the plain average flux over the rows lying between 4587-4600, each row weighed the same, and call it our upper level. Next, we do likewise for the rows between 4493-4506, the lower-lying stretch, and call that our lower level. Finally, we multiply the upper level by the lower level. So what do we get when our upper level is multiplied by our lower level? 24.7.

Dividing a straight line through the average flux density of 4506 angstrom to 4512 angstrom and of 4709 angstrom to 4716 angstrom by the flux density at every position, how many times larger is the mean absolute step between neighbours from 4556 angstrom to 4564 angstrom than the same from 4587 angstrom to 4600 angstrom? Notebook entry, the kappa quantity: 0.6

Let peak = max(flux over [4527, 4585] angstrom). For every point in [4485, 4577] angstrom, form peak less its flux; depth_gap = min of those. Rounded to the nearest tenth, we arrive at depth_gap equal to -2.7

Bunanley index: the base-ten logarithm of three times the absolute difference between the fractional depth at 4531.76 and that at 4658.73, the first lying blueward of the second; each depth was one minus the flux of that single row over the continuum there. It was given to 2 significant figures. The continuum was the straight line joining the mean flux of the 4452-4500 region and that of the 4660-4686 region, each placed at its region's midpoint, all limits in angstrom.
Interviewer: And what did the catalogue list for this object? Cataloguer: -0.21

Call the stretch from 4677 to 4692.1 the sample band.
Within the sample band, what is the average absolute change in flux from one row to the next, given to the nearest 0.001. 0.309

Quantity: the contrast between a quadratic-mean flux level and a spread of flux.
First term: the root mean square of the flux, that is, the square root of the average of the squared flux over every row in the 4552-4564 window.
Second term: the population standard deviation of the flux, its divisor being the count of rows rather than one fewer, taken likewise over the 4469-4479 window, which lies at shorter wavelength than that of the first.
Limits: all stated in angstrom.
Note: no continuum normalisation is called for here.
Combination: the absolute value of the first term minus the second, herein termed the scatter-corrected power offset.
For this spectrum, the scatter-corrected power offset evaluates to 4.01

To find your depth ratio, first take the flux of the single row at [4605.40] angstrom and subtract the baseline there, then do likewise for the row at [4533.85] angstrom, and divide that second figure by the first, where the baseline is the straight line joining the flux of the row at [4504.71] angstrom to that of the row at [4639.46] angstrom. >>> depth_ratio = 0.42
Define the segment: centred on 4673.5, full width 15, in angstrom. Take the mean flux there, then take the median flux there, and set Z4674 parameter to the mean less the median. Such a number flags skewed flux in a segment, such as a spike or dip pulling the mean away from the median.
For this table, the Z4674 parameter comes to 0.07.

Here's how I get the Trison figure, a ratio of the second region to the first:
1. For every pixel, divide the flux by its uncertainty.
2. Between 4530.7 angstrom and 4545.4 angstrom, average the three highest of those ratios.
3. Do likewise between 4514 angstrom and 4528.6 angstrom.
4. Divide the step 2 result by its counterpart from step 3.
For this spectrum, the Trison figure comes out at 0.92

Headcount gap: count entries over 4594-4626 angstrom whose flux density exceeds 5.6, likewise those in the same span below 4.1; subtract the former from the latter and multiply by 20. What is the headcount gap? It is 200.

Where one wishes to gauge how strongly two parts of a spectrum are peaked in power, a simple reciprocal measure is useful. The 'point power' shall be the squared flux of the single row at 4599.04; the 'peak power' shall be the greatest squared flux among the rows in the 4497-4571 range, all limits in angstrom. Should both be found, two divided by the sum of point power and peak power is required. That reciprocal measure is 0.032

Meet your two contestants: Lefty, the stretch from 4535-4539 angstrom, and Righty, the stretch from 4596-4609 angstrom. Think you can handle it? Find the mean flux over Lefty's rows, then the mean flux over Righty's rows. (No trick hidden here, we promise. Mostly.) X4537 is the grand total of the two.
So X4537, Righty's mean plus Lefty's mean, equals 8.2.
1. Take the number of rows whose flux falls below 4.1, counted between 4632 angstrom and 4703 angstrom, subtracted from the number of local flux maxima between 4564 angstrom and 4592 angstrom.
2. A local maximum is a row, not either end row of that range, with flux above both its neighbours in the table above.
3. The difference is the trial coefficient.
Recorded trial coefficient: -18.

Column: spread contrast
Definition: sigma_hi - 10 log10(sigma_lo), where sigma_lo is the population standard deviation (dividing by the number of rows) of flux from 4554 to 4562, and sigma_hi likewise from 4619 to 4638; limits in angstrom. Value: 5.7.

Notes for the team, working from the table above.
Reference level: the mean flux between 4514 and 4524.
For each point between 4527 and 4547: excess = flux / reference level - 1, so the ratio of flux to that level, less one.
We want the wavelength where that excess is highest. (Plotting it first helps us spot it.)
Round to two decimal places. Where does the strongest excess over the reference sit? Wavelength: 4531.76 angstrom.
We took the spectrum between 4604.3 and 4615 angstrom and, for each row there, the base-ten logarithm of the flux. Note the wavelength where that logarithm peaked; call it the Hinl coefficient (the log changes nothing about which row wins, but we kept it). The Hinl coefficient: 4607.52 angstrom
